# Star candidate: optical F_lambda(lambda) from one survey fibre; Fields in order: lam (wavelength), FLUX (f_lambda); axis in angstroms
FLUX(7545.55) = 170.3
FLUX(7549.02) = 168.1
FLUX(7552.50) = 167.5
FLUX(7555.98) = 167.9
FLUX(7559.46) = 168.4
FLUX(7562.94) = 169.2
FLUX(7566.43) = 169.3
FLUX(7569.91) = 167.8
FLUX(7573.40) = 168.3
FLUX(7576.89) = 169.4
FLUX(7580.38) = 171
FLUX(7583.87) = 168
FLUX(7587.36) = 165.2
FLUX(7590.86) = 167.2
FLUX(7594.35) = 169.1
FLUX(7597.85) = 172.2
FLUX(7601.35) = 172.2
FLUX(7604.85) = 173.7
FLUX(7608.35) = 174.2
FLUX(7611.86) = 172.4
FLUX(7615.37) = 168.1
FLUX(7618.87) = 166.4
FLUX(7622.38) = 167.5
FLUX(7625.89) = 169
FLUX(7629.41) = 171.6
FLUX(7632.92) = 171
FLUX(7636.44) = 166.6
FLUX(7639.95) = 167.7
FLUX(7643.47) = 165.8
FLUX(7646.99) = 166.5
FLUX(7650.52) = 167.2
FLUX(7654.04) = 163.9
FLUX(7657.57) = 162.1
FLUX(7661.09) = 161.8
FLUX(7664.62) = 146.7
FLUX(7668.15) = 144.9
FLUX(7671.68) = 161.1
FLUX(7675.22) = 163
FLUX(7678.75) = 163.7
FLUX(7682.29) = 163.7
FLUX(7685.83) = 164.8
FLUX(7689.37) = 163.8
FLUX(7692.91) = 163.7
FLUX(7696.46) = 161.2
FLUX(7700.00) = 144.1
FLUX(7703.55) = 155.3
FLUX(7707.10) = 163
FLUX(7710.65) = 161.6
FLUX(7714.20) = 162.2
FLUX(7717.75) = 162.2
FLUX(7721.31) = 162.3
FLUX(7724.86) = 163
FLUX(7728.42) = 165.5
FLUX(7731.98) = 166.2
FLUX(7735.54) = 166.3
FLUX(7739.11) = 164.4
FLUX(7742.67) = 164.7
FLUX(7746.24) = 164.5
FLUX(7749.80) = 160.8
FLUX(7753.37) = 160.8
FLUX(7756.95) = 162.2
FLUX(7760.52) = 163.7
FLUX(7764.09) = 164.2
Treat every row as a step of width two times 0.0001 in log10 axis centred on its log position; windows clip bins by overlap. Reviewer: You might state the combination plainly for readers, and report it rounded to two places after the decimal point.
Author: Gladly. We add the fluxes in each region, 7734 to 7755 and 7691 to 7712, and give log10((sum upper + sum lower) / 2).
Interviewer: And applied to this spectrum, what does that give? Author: 2.98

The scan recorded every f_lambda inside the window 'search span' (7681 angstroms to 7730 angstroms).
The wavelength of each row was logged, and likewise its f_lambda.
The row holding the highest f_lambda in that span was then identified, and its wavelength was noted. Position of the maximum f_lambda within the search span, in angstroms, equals 7728.42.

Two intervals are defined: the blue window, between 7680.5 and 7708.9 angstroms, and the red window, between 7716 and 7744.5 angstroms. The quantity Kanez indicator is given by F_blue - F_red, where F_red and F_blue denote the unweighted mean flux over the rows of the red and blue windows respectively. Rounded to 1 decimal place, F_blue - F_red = -4.4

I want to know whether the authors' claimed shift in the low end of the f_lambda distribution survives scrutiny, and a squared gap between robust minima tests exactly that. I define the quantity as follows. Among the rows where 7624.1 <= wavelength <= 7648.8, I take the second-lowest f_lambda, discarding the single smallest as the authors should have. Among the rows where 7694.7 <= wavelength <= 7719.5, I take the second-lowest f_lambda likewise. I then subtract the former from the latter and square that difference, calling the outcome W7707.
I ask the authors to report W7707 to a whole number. 125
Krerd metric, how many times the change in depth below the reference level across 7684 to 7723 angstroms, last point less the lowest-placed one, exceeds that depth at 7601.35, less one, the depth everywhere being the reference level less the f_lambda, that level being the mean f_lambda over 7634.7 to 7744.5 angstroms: -1.2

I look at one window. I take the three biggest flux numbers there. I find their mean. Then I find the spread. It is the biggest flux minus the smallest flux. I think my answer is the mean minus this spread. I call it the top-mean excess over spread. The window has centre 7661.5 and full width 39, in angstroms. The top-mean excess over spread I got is 144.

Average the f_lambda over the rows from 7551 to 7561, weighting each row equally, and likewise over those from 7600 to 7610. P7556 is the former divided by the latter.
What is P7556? 0.97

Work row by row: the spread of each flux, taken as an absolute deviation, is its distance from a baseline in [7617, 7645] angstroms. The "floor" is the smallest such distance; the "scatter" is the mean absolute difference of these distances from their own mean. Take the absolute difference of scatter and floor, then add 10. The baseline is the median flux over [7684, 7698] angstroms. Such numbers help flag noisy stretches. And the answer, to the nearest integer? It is 10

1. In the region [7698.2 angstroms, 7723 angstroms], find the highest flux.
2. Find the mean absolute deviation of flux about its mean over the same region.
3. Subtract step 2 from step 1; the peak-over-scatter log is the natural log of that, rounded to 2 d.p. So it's 5.06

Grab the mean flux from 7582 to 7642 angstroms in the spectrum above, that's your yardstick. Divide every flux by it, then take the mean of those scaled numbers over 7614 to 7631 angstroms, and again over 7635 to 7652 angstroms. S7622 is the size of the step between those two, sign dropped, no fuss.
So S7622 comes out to 0.0104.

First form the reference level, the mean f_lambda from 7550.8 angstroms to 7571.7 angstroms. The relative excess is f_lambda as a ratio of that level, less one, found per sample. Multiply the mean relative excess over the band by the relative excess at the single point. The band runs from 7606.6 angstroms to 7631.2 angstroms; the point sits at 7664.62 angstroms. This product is -0.0012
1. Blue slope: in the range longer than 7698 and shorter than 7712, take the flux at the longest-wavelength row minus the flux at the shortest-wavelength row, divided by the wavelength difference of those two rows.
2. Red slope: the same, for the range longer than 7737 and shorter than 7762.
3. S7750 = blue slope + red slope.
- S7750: 1.6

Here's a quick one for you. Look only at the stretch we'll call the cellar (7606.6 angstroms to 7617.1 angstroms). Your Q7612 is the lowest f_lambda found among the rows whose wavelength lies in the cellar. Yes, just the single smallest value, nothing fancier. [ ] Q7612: 168.1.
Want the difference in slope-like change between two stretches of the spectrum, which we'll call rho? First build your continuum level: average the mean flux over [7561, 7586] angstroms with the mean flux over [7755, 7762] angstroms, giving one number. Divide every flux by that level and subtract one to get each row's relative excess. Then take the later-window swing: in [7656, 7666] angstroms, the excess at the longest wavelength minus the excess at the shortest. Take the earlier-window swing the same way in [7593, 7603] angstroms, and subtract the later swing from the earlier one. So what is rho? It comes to 0.11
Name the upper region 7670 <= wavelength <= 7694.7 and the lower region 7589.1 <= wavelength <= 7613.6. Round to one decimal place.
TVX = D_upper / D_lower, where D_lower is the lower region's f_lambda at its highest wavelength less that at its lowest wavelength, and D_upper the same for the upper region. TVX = 0.5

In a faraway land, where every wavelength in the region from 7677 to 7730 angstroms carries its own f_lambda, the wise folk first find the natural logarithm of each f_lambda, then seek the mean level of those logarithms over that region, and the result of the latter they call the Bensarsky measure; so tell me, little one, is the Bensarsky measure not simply 5.08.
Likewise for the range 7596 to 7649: 5.13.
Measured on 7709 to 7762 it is 5.10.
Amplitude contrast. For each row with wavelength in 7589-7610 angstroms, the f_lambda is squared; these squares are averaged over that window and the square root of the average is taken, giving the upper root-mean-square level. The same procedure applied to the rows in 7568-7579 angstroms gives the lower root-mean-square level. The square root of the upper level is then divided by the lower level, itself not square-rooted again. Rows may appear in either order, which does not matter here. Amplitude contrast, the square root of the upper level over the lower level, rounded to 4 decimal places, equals 0.0777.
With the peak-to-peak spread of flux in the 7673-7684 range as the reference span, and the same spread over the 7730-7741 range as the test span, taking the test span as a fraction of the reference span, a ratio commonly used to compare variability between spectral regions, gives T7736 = 2.7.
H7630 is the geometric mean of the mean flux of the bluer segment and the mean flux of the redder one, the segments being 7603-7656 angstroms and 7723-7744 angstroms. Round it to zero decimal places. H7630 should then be 167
